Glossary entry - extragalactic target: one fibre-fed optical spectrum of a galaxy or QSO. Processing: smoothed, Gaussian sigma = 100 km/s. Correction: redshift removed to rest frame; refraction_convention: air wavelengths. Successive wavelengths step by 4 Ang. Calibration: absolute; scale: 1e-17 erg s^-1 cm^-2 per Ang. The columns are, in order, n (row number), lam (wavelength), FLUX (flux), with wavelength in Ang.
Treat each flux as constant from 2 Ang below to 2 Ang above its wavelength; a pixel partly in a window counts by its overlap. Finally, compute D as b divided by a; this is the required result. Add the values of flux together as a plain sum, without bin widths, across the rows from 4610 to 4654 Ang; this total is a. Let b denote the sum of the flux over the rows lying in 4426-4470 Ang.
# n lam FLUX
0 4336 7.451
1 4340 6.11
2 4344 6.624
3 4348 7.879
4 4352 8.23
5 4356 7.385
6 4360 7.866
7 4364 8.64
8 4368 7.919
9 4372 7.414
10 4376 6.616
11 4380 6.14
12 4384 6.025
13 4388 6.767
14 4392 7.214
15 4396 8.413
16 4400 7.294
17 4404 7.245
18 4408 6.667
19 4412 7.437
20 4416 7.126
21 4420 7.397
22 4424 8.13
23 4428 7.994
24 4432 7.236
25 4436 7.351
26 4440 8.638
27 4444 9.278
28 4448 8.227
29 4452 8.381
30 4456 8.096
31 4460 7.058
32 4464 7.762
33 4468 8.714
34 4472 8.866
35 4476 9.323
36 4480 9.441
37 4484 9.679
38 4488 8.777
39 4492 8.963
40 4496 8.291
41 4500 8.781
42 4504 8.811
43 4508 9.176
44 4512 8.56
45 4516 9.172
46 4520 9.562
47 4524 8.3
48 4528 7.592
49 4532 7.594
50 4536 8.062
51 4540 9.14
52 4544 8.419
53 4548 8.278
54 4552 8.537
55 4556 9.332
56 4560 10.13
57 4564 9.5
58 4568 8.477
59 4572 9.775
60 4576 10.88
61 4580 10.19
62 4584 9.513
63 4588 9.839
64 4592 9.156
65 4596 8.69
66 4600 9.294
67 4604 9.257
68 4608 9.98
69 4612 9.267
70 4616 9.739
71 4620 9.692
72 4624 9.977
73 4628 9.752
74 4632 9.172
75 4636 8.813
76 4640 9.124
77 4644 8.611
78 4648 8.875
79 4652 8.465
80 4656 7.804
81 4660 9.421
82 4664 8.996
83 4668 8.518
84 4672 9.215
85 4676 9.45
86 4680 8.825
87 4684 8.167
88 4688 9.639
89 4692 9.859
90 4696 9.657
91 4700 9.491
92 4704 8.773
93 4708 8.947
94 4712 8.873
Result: 0.87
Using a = 101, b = 89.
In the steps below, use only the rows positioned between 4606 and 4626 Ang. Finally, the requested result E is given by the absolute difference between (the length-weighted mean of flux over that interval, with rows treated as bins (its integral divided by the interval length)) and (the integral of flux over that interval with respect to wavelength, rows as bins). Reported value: 185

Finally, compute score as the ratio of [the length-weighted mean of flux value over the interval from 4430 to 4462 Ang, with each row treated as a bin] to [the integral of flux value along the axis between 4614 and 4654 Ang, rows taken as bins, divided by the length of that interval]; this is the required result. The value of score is 0.87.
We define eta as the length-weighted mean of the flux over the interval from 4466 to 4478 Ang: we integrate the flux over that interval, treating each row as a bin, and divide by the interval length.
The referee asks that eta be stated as 8.97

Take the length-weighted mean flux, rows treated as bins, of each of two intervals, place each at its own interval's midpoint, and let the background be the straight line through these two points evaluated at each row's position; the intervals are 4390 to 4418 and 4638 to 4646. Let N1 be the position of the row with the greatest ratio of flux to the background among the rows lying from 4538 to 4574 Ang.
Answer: 4560 Ang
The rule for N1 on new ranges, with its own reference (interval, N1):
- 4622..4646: 4624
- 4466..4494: 4484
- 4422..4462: 4444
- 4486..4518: 4508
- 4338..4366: 4364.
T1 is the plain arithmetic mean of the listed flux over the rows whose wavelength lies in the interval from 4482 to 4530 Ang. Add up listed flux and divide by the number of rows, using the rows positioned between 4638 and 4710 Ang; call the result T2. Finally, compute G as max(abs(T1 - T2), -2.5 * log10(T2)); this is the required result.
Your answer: 0.19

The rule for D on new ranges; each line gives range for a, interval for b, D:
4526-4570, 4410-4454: 0.92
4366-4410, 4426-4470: 1.14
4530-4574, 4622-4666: 1.02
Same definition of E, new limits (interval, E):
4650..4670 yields 164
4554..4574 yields 179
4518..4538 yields 156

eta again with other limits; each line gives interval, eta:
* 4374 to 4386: 6.26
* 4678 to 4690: 8.88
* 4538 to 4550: 8.61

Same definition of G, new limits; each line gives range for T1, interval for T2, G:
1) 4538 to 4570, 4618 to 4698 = 0.12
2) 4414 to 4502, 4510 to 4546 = 0.15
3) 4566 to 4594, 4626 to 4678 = 0.75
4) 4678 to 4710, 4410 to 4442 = 1.51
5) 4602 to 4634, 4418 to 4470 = 1.58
